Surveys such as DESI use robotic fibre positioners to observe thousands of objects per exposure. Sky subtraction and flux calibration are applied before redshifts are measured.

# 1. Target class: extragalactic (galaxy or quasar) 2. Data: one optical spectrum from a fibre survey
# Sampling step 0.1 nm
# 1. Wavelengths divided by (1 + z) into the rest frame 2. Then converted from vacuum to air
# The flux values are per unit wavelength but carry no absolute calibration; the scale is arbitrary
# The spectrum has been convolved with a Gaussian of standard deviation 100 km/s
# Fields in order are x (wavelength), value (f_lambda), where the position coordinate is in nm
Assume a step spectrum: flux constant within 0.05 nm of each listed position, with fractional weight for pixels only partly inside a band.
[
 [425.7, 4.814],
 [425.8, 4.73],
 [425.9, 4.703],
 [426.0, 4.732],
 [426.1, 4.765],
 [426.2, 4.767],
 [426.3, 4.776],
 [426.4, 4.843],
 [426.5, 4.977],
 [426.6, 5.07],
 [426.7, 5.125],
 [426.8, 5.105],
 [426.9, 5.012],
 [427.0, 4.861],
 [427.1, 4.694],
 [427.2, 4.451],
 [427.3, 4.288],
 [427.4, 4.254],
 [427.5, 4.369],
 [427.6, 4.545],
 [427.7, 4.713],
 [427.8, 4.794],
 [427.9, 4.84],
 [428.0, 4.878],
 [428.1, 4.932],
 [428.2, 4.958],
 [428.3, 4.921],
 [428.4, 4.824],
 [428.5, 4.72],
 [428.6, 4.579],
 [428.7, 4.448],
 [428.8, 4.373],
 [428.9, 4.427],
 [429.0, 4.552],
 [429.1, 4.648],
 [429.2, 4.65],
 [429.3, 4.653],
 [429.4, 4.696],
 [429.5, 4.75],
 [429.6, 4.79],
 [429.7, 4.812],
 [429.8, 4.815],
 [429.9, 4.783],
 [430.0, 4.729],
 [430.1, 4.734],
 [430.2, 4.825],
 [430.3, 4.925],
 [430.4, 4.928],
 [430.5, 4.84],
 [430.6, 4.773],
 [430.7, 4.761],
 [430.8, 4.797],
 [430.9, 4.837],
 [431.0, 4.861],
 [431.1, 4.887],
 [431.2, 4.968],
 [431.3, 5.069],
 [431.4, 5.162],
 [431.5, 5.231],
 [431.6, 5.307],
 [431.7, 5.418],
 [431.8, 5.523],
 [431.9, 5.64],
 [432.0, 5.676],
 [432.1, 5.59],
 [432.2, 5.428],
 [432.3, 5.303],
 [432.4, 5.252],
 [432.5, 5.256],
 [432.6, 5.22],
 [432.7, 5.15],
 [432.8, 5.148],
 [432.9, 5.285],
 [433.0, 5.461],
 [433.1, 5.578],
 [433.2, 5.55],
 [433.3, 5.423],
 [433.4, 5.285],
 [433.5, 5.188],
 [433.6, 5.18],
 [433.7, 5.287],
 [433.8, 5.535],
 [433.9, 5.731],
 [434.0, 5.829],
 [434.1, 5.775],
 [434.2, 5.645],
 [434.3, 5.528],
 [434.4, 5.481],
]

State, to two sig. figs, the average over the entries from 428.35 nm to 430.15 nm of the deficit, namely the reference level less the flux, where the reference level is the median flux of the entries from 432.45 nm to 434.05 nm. 0.62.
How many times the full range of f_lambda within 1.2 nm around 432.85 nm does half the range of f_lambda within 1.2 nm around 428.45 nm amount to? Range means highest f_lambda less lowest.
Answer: 0.7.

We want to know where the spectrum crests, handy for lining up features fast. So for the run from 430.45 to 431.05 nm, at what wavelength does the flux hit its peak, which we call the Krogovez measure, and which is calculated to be 431.0 nm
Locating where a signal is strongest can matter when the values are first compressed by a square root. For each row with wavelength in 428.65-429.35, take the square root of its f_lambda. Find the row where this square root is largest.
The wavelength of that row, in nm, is 429.3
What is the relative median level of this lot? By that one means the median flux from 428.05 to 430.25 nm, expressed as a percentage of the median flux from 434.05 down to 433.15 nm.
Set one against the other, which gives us 87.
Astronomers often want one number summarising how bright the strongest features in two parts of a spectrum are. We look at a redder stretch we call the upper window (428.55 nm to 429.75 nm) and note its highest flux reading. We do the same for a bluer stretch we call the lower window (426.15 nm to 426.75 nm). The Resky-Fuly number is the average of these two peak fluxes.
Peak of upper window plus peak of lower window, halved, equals 4.97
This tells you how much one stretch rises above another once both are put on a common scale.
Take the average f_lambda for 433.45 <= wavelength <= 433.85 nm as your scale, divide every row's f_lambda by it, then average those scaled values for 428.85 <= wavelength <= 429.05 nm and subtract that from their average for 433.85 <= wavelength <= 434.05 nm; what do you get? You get 0.24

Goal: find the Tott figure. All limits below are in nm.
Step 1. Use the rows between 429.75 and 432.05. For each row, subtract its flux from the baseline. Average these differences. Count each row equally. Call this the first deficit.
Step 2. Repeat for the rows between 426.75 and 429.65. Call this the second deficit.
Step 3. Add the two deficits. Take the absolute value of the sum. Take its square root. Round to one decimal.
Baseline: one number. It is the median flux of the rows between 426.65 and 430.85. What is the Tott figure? 0.4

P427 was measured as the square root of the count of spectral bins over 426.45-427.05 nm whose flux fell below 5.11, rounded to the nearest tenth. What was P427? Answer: 2.2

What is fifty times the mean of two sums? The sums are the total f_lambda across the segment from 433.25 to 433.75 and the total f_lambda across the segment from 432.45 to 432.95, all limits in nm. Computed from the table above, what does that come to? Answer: 1311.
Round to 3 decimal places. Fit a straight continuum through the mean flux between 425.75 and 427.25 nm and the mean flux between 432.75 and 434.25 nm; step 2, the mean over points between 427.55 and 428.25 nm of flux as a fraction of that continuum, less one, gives -0.032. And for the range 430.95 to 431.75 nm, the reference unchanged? -0.030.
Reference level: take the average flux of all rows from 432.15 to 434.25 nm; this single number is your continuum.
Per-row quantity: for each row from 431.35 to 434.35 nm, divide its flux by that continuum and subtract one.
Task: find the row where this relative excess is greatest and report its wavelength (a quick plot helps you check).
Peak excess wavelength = 434.0 nm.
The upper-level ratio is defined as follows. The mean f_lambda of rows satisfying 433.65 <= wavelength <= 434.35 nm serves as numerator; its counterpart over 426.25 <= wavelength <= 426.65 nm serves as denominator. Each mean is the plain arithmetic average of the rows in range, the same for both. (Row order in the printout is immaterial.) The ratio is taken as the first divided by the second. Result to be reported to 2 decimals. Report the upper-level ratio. 1.14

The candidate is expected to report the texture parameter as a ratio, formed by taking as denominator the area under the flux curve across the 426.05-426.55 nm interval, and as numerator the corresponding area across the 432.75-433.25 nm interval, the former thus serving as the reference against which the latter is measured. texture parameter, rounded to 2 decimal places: 1.12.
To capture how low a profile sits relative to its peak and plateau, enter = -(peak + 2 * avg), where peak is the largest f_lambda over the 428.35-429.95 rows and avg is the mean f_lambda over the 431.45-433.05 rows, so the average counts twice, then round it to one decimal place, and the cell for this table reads -15.6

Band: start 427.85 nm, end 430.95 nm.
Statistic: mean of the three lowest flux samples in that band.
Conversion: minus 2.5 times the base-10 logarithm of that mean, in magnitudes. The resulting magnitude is -1.61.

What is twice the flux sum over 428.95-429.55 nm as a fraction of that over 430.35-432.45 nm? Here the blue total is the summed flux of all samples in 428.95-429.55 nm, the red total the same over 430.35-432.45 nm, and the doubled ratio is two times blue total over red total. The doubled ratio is 0.5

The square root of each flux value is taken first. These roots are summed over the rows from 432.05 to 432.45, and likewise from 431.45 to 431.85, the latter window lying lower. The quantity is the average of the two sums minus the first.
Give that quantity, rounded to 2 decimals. -0.01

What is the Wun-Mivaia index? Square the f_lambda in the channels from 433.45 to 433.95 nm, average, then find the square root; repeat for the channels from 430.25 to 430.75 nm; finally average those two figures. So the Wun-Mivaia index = 5.12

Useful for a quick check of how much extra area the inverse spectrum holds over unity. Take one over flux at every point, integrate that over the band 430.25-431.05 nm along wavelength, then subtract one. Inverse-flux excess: -0.835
